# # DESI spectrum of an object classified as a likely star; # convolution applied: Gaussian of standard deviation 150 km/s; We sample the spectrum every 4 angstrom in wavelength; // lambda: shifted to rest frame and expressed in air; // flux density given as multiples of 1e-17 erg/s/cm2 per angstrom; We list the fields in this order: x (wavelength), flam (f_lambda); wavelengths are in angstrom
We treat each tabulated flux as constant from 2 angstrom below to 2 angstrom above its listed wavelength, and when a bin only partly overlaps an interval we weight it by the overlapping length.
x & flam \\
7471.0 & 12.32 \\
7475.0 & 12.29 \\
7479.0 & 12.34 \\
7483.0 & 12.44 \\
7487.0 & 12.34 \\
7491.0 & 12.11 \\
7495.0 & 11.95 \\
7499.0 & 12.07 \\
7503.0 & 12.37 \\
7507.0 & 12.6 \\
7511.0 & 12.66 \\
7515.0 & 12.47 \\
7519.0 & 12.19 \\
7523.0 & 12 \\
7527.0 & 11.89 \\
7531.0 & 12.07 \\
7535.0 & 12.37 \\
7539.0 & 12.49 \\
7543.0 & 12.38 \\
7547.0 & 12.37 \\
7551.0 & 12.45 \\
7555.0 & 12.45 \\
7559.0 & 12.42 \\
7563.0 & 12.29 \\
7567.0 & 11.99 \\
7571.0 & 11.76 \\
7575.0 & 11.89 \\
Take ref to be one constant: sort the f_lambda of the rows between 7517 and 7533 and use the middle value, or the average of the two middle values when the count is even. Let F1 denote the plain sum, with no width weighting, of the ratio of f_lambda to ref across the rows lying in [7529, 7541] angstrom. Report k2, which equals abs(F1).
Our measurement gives 3.1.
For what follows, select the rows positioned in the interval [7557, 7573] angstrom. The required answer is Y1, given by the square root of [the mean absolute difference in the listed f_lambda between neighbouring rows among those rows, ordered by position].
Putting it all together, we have 0.469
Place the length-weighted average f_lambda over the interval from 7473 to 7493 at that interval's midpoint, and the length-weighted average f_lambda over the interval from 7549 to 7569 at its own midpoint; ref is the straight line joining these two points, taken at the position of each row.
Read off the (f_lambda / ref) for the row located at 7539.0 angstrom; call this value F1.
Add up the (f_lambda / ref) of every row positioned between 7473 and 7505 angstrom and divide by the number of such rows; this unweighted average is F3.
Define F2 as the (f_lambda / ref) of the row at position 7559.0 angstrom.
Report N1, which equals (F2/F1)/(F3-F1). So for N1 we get -51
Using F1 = 1.01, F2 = 1.008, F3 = 0.995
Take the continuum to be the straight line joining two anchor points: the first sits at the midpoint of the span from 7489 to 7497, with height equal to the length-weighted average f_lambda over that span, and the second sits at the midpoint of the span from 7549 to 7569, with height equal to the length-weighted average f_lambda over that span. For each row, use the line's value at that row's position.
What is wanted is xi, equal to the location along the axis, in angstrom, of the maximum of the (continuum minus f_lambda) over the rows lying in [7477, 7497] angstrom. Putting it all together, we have 7495.0 angstrom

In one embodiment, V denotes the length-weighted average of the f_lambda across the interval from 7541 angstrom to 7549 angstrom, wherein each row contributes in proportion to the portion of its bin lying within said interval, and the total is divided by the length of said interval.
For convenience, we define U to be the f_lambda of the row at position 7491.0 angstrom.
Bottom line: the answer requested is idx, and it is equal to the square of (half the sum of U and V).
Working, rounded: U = 12.11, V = 12.4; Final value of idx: 149.9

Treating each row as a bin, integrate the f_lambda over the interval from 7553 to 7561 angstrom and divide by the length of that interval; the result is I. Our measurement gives 12.4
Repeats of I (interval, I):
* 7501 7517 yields 12.5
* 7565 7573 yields 11.9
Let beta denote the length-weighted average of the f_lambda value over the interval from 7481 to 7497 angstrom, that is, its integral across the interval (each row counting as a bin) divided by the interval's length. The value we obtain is 12.2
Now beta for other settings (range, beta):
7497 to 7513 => 12.4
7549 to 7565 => 12.4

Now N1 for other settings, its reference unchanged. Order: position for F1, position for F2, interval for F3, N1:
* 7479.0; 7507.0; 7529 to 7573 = -160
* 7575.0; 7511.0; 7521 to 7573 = 38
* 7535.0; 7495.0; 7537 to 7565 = 353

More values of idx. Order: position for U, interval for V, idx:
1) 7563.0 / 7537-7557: 152.7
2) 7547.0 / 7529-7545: 152.5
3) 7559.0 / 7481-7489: 153.9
